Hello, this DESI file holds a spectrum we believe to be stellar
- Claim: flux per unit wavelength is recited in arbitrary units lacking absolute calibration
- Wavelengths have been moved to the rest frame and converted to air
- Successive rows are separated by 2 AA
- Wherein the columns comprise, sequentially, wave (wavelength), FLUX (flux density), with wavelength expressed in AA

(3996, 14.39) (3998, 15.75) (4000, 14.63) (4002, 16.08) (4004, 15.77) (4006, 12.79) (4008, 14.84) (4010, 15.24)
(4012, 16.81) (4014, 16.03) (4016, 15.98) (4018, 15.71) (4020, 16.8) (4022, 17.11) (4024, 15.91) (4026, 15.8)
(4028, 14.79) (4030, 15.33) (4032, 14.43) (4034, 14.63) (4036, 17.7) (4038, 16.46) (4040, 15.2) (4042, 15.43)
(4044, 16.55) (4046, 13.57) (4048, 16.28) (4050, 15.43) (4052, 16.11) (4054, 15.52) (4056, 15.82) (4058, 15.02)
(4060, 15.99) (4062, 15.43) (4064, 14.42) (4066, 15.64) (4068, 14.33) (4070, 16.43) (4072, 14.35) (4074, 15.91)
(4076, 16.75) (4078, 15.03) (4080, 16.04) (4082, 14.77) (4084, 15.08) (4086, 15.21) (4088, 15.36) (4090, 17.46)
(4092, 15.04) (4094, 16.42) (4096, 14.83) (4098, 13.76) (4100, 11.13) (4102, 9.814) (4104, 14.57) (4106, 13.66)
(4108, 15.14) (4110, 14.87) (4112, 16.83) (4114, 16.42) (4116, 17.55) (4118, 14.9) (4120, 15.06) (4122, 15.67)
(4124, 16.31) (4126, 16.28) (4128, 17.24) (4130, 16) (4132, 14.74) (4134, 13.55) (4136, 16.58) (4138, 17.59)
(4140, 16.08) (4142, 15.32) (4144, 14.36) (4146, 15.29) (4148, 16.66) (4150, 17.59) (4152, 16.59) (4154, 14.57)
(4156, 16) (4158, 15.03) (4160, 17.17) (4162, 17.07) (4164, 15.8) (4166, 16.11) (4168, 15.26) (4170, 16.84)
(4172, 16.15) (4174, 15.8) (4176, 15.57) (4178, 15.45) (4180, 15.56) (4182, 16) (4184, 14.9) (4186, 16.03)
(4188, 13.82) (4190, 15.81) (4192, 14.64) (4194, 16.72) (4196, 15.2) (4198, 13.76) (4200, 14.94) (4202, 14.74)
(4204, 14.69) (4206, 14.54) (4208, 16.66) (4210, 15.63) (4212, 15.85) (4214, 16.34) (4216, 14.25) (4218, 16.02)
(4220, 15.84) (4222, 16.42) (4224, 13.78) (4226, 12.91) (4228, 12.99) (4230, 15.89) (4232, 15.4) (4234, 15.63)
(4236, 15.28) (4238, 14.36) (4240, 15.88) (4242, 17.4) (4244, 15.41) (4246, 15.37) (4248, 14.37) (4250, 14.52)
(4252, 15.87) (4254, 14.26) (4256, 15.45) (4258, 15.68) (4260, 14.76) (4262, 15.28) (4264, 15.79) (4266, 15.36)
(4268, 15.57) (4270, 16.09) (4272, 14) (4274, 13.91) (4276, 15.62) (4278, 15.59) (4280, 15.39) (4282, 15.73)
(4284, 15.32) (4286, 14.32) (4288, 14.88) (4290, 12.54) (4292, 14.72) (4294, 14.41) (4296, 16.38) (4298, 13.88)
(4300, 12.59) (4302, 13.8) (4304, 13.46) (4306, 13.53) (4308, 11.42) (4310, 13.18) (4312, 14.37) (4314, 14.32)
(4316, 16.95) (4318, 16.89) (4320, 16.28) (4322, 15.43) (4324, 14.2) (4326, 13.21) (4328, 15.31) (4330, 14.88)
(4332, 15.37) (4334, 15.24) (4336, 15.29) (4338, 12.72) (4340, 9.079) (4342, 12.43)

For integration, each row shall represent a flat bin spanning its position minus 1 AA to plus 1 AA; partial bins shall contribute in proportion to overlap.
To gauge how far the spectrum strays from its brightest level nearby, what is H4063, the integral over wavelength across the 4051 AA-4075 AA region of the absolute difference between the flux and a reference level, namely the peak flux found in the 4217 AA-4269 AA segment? 48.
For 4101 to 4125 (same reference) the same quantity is 57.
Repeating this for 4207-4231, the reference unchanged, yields 52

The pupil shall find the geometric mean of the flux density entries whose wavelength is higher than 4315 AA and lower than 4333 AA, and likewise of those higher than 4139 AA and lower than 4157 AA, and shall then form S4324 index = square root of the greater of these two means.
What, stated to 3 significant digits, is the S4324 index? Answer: 3.97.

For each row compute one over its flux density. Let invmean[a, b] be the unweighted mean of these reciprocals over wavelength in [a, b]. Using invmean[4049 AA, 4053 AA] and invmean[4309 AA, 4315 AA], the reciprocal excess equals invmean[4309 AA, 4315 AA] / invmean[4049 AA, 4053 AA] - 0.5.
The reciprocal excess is 0.63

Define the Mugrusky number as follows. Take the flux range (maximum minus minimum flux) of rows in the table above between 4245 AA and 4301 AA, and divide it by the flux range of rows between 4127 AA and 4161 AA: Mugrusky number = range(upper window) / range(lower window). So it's 0.950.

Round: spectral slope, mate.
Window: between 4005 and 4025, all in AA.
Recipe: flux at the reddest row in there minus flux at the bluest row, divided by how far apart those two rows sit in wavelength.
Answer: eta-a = 0.17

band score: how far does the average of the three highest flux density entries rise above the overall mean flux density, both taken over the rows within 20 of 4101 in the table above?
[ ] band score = 2.4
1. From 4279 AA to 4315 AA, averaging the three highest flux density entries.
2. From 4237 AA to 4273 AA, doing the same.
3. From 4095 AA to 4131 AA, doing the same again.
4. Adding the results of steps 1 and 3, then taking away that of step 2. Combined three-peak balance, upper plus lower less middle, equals 16.6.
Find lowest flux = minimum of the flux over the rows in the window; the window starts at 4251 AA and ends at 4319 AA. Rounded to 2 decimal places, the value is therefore 11.42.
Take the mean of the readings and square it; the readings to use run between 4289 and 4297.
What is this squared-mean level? 211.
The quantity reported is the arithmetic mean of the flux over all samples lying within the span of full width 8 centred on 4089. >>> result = 15.8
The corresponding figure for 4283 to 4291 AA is 14.3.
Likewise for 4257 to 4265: 15.4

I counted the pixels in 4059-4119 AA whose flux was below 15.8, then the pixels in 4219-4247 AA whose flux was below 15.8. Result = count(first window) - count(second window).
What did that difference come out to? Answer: 11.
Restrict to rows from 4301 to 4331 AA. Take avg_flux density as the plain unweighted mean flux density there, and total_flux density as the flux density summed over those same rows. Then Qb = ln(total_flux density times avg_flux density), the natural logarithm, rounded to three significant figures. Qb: 8.05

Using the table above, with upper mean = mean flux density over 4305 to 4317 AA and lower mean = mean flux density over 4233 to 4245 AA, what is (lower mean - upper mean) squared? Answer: 2.88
